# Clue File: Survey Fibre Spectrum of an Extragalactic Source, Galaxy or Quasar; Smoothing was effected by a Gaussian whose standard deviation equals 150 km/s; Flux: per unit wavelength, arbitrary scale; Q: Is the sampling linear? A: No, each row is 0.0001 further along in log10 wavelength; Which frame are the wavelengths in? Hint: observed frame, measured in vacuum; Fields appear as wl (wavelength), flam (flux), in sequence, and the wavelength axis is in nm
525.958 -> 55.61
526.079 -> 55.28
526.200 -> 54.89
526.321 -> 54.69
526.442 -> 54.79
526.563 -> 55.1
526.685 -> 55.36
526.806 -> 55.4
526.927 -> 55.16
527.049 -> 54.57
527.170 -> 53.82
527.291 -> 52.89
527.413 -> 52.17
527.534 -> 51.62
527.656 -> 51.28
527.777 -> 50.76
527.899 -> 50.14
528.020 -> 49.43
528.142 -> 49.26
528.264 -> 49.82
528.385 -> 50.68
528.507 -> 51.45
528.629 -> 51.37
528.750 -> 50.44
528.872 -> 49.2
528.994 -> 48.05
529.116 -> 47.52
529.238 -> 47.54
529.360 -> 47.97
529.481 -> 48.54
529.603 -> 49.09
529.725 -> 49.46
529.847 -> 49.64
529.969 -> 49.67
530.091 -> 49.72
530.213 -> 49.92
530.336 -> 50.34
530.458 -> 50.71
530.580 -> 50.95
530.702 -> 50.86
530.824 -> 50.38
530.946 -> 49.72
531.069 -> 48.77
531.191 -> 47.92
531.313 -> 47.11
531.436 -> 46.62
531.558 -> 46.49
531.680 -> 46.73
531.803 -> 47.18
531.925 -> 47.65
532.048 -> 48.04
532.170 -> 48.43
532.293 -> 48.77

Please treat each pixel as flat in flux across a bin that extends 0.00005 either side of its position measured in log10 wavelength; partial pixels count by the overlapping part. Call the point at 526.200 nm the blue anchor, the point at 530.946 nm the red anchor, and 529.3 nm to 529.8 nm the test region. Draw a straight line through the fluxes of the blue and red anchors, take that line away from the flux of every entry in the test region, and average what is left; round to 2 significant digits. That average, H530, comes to -2.5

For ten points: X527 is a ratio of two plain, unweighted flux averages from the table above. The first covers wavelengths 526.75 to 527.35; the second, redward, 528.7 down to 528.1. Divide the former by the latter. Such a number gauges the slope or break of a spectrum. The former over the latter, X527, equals 1.08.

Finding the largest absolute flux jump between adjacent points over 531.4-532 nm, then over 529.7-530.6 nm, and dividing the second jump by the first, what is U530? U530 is 0.89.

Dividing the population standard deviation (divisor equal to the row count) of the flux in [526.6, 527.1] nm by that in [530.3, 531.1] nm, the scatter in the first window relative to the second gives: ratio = 0.5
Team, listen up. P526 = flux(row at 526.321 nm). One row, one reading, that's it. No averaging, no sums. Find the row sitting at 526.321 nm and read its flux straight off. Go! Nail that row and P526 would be 54.69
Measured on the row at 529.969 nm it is 49.67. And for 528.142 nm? 49.26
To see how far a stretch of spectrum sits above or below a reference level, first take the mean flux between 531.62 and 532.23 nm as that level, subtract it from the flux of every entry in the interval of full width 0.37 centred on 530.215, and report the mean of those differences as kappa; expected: 2.4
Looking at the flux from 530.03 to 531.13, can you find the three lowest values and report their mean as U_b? 49.4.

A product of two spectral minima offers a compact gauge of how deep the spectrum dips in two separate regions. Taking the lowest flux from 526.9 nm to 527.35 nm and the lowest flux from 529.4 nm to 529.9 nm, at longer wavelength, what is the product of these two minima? 2567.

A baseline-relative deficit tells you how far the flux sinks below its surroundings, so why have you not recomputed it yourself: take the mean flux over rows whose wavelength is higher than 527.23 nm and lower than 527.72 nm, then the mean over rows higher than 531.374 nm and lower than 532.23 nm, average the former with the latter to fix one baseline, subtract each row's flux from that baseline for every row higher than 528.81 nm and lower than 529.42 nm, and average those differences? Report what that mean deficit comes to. 1.6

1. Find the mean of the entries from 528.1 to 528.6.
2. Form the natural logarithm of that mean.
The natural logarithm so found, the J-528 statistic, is 3.92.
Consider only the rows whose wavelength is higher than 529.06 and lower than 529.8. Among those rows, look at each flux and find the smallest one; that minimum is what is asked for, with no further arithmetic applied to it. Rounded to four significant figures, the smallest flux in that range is 47.52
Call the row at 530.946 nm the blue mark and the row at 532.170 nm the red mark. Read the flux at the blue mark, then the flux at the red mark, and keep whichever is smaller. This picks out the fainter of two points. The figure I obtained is 48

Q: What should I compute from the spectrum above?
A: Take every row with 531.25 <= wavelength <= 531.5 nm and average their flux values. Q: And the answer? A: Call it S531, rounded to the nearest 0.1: 46.9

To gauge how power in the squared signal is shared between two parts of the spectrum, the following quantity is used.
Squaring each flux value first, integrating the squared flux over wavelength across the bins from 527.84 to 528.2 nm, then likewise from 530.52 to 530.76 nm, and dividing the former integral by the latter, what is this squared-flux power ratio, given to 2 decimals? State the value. 1.42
